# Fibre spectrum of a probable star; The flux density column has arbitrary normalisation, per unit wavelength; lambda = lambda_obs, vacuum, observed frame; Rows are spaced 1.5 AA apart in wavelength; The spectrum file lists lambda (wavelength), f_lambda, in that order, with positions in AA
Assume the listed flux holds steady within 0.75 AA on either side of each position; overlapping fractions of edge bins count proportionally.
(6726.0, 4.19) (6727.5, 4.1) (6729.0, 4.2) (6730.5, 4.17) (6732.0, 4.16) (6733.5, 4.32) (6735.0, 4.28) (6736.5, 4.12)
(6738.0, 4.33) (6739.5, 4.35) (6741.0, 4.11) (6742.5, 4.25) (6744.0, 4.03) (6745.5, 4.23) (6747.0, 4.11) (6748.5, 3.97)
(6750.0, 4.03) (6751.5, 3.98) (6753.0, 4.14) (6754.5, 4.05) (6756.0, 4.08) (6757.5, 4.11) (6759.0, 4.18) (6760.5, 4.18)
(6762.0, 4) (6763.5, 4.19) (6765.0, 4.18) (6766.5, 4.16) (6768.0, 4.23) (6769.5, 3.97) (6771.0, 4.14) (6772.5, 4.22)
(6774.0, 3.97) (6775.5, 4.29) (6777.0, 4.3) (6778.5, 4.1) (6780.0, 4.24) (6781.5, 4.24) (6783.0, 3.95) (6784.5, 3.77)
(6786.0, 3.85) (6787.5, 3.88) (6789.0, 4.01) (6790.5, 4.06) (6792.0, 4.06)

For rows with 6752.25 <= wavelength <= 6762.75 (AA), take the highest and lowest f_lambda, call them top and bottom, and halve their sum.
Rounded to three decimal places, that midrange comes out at 4.090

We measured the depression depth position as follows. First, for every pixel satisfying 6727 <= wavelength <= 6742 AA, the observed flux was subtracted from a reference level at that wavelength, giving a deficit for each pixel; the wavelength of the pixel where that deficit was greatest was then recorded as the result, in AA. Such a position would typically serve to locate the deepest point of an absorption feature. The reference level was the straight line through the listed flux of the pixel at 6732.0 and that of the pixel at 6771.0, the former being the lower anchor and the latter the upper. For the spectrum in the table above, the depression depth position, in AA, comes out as 6727.5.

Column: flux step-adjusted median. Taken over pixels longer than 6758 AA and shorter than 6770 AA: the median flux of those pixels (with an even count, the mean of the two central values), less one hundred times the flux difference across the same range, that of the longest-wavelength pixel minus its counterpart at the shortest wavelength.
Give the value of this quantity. 25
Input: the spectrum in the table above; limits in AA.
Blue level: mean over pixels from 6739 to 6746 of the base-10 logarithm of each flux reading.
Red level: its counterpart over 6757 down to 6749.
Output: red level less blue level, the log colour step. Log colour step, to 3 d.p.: -0.014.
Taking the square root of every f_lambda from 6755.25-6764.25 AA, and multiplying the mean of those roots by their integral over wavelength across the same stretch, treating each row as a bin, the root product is 37.1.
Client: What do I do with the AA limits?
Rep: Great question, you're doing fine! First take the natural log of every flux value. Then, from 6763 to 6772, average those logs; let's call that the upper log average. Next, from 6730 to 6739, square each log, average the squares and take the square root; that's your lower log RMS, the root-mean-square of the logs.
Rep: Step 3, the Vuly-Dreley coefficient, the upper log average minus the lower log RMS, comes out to -0.020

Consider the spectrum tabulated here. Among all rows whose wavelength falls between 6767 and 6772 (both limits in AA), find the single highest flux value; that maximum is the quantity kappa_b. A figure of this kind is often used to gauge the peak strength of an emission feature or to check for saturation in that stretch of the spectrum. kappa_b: 4.23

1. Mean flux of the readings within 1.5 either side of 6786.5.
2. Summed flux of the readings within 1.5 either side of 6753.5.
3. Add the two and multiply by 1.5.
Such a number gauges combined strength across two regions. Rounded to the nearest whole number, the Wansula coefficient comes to 18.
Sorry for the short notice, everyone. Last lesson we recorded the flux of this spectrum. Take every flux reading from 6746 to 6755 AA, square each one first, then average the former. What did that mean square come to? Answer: 16.4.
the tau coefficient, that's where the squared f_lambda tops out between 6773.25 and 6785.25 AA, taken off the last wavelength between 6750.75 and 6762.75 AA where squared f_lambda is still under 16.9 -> -15.0 AA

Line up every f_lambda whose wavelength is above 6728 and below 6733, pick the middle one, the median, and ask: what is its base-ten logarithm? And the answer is 0.620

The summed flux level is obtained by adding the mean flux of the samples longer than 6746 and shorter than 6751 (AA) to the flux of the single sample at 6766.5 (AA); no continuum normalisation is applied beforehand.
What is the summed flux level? 8.2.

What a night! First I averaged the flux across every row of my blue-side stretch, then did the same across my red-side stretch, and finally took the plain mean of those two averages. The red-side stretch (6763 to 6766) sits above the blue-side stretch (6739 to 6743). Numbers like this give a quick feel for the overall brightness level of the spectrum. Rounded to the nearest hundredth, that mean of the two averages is 4.21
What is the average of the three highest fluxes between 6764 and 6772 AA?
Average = 4.19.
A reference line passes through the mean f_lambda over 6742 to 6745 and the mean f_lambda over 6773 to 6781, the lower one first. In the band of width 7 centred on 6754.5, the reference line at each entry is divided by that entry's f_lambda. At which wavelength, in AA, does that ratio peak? 6751.5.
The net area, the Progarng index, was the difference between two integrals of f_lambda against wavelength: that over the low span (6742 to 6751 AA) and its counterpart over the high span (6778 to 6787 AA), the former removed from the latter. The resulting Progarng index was -0.7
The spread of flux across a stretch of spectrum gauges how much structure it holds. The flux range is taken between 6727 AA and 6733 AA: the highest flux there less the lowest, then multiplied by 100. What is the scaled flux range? 10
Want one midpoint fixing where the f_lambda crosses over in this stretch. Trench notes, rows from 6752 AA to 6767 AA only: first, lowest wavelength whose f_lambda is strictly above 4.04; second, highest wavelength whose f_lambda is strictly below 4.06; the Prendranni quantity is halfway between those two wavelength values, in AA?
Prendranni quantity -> 6757.5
